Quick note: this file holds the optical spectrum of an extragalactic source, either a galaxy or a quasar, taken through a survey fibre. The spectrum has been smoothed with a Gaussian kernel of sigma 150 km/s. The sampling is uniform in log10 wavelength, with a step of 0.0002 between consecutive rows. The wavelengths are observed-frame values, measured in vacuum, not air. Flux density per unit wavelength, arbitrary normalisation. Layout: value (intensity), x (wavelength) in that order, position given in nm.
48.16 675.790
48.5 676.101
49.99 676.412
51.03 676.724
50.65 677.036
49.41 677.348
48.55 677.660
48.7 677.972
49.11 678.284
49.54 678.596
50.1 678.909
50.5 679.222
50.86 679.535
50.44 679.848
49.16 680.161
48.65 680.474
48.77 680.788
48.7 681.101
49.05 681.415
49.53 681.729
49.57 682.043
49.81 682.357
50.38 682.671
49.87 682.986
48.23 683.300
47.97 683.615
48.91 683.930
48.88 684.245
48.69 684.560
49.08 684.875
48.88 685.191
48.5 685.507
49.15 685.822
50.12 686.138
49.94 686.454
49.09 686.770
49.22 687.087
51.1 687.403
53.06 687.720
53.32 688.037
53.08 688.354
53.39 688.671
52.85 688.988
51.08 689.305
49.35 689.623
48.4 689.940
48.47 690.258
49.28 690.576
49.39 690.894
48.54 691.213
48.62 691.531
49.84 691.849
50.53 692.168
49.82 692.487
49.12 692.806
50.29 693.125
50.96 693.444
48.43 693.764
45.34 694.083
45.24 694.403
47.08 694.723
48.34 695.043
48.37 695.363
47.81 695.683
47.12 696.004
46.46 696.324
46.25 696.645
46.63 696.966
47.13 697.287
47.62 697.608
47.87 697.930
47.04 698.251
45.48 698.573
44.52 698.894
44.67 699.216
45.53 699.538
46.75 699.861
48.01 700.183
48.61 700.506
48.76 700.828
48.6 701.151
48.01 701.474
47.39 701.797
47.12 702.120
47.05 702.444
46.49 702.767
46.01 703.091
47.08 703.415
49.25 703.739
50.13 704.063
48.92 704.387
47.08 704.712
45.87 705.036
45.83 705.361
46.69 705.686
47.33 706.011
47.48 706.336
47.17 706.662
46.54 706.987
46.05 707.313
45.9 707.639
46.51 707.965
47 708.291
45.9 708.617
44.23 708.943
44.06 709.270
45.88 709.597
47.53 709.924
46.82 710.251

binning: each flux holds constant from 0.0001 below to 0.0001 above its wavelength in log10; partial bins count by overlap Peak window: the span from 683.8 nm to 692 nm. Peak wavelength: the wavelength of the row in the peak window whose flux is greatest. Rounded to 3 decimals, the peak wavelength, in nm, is 688.671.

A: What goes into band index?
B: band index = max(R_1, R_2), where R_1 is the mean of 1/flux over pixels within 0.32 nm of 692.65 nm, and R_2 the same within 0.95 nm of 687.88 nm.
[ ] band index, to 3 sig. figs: 0.0202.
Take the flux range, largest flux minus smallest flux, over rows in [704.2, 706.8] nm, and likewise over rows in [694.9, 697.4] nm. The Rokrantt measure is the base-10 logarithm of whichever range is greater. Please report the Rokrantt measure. 0.49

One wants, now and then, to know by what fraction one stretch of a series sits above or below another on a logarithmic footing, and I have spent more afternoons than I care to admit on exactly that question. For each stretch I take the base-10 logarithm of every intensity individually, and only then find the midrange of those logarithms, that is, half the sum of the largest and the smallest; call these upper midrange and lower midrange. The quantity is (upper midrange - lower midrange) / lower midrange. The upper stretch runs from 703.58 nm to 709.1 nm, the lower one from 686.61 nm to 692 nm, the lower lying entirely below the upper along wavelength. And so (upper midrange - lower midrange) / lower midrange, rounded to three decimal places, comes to -0.019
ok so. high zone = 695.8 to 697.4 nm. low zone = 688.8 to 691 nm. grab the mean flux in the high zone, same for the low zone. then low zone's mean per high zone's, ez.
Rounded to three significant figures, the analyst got 1.07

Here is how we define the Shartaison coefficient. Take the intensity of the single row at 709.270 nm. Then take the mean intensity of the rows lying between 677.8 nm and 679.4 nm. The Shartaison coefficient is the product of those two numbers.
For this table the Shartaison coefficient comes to 2185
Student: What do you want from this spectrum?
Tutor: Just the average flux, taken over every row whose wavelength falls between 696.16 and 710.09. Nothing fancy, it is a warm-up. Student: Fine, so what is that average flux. 46.8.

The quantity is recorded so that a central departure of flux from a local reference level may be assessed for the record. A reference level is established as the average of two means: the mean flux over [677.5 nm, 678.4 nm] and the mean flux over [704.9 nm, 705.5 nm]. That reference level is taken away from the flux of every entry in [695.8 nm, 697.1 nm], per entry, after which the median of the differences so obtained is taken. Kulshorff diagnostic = -0.8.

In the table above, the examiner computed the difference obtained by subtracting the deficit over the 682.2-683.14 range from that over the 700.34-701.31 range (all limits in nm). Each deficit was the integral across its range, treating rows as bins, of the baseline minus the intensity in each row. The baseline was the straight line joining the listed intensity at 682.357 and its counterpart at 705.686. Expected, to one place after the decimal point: -1.0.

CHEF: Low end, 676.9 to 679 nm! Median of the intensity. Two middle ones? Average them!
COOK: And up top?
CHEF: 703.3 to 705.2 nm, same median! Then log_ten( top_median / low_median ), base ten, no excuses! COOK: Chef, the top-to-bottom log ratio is -0.013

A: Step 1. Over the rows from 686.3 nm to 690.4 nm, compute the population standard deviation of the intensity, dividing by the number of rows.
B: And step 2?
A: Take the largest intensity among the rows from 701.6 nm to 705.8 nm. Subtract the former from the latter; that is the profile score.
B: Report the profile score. 48.2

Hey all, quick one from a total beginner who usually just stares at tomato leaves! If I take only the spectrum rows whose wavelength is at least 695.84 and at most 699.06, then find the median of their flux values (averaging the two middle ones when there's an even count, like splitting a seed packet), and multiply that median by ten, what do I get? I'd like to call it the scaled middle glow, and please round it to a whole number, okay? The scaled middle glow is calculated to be 468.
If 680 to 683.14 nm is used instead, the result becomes 493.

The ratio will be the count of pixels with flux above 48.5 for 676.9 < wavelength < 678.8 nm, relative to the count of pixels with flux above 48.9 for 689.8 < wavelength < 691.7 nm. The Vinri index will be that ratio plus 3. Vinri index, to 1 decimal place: 6.0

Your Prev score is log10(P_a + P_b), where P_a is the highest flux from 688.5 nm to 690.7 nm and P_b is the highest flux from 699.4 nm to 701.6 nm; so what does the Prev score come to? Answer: 2.01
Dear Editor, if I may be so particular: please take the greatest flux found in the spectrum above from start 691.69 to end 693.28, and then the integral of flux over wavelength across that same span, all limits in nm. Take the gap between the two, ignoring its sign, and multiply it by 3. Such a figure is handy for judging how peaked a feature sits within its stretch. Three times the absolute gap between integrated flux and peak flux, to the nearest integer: 87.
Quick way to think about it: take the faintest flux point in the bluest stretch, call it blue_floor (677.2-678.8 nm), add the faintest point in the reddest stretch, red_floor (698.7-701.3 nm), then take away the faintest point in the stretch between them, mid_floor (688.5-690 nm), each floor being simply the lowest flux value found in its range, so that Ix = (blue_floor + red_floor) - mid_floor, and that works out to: 44.7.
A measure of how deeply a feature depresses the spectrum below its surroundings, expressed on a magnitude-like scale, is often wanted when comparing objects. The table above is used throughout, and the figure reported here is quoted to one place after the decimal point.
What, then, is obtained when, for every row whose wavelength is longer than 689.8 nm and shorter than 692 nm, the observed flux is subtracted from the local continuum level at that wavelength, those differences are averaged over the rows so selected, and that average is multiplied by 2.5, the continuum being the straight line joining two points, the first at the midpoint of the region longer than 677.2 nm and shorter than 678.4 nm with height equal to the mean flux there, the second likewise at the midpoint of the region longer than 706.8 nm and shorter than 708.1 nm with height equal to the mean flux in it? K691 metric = -2.9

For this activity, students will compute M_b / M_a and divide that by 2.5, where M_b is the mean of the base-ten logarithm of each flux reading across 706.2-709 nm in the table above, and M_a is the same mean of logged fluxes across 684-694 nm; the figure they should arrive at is 0.392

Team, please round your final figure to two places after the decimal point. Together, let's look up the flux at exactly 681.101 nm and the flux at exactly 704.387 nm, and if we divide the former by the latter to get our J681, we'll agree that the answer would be 1.00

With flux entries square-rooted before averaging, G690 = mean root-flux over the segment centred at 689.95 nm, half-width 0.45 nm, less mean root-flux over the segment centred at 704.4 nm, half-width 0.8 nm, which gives 0.04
